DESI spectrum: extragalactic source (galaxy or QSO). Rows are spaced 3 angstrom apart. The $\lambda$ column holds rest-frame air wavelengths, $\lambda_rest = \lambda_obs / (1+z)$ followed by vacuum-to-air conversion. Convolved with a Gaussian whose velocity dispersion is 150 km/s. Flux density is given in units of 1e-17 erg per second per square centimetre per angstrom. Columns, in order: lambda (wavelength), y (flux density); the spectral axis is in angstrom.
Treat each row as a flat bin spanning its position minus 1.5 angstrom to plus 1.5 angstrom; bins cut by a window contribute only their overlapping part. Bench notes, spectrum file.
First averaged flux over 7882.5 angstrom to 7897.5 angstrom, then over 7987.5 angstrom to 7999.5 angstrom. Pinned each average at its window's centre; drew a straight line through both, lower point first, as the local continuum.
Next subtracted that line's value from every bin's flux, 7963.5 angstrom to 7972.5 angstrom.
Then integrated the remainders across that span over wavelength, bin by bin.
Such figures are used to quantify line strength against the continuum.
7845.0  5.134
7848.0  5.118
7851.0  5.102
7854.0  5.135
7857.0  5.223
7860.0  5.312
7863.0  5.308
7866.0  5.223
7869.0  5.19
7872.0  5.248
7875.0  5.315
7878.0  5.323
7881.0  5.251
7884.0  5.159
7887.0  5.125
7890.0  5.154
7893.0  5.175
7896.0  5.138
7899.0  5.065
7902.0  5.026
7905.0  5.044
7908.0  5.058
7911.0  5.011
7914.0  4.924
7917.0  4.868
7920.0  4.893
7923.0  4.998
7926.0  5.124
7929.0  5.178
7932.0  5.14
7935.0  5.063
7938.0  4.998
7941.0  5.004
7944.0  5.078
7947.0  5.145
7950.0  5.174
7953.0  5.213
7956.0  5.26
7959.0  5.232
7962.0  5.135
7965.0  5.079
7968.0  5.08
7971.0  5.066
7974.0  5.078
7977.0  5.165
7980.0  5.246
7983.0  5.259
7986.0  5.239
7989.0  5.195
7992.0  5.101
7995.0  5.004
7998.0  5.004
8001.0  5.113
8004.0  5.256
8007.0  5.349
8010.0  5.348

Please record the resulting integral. -0.2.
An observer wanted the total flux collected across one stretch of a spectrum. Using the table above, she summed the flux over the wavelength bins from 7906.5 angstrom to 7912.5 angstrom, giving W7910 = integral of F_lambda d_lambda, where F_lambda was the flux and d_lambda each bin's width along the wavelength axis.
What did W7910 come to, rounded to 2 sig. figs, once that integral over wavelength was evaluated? 30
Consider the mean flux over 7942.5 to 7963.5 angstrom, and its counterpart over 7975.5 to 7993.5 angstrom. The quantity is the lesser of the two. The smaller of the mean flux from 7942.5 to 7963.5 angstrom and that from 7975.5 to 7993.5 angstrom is 5.18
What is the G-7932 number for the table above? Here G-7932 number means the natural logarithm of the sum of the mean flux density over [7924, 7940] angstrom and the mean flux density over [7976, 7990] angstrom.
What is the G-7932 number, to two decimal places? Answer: 2.33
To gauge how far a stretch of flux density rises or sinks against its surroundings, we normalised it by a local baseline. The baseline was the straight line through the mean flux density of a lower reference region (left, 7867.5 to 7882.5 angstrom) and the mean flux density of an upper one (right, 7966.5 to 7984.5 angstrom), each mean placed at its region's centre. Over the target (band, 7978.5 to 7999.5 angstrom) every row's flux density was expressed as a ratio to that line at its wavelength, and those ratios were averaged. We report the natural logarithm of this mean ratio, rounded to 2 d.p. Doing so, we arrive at 0.00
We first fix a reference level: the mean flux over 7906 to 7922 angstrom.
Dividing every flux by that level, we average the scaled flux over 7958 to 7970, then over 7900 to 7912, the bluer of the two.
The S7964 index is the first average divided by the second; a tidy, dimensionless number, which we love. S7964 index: 1.02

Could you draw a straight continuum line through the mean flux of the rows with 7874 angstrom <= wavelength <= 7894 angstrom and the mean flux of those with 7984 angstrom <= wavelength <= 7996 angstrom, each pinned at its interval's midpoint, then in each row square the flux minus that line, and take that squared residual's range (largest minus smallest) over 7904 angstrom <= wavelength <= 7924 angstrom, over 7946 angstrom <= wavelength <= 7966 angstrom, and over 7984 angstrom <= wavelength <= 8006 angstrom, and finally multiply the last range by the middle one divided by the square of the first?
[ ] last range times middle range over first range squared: 0.0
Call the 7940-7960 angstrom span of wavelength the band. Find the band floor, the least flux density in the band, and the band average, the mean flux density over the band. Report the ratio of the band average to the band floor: 1.03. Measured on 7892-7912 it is 1.01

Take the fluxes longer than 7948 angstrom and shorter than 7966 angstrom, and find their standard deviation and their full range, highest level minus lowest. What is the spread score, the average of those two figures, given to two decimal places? 0.12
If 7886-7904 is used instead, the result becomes 0.10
